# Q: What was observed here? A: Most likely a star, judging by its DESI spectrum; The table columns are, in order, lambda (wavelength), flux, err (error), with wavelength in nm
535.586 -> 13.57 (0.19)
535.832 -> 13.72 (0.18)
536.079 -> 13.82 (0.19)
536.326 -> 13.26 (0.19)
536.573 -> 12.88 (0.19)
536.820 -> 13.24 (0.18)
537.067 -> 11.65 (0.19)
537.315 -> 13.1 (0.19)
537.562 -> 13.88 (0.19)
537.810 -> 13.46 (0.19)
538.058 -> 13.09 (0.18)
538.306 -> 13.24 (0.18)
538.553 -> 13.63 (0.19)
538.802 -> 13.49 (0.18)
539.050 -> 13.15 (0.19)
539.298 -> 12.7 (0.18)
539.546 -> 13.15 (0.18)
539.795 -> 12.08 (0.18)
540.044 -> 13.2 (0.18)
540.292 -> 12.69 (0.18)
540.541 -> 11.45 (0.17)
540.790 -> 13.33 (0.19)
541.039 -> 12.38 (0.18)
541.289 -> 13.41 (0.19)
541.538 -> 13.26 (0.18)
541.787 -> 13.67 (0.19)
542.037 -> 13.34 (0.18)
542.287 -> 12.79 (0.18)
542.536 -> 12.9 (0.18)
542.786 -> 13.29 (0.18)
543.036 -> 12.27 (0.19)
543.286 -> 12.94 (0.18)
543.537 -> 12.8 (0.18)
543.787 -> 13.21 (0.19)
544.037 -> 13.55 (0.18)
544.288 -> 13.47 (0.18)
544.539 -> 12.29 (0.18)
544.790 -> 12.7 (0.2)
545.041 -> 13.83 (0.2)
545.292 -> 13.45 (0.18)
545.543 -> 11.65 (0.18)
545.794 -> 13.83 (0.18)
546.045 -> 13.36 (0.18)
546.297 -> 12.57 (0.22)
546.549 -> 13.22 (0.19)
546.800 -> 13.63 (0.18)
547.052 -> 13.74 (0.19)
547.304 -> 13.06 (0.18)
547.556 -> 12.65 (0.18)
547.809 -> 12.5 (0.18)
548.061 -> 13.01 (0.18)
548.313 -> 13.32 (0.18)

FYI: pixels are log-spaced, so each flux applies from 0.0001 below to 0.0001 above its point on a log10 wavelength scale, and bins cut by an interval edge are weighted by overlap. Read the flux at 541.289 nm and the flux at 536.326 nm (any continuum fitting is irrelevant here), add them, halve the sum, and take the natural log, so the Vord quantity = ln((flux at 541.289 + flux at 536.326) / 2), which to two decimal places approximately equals 2.59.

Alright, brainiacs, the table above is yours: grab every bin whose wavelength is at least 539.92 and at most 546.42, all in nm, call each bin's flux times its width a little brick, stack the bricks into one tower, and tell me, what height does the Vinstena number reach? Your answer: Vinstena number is 84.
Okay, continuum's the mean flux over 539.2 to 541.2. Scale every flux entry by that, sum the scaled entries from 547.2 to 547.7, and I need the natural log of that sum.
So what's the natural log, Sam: 0.711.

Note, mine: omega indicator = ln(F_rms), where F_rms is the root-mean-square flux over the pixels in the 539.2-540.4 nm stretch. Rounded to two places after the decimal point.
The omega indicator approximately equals 2.55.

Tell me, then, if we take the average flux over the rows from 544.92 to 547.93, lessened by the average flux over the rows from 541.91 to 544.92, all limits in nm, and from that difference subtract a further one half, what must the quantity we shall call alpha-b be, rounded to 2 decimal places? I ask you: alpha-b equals -0.34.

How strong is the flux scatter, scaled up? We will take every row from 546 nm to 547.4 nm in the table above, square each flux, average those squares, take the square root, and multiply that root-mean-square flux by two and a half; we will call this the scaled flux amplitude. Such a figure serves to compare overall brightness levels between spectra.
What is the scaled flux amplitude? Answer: 33.2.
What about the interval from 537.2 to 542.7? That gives 32.7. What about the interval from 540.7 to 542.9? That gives 32.9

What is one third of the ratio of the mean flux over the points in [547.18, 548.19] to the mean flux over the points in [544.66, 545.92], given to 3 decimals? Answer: 0.326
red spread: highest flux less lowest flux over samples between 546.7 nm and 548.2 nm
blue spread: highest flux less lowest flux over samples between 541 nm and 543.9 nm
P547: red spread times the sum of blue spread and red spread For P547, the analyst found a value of 3.3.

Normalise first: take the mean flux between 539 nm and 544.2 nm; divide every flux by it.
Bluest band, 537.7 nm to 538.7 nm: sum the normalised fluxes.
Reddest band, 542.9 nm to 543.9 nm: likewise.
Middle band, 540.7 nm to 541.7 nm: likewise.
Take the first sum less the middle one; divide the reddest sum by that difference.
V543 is 49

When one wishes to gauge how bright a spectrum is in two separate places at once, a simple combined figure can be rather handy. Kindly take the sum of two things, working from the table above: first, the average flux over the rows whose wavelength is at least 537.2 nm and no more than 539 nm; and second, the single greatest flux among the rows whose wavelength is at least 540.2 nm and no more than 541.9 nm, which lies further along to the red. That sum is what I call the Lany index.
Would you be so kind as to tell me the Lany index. 27.1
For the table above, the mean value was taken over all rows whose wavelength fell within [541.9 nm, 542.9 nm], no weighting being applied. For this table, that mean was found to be 13.08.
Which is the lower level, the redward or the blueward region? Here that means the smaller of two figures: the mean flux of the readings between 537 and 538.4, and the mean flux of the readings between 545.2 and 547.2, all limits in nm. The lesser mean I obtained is 13.1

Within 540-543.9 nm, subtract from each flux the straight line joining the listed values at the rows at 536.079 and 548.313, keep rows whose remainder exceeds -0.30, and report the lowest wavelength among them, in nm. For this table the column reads 540.790 nm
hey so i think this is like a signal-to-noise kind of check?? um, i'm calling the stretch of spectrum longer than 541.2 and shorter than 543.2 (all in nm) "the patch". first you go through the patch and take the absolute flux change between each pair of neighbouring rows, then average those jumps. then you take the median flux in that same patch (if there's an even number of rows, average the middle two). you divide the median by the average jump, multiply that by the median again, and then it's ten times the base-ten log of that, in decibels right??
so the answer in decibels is 26.2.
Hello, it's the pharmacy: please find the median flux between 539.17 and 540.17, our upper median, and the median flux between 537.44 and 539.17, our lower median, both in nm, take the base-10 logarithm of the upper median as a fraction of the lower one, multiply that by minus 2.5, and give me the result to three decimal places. 0.044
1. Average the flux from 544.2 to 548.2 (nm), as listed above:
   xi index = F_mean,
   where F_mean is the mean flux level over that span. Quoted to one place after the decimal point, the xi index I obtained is 13.1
